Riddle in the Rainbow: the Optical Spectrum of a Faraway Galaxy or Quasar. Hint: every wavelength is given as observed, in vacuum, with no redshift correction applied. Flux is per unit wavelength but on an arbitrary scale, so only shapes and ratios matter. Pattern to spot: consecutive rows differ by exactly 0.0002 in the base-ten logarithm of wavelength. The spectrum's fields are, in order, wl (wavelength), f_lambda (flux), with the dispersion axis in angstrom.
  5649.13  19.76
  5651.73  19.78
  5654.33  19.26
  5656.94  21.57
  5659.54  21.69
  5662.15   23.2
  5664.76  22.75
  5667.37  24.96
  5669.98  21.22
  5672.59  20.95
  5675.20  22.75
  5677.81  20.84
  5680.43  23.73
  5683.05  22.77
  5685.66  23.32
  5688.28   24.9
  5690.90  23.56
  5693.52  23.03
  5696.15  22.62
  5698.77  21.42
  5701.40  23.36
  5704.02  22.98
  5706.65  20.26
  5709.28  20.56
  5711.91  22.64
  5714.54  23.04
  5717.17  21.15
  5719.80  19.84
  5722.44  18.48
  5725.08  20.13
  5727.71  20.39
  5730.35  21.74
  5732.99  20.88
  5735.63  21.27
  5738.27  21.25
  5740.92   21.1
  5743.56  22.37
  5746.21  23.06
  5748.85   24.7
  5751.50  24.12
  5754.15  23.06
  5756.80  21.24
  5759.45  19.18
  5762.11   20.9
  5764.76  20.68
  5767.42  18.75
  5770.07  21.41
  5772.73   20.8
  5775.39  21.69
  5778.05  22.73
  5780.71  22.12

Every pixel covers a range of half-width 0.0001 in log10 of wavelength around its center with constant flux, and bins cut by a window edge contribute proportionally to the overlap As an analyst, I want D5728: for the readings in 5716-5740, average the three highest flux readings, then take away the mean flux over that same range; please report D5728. 0.85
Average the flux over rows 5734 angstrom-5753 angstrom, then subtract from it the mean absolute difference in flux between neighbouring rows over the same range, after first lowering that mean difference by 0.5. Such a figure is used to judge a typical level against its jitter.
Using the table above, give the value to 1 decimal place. 22.3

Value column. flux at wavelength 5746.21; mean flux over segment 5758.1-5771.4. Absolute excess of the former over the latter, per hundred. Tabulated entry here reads 0.029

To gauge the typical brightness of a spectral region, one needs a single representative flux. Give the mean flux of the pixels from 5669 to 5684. 22.0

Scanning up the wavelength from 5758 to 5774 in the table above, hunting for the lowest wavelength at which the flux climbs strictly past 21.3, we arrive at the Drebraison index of 5770.07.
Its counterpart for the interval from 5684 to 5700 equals 5685.66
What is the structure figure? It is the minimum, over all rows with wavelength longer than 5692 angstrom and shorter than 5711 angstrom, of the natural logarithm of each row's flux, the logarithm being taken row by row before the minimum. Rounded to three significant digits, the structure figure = 3.01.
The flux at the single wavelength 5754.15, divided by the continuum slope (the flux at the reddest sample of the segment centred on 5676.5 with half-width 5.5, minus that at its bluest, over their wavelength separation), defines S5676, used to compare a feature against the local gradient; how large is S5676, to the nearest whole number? 65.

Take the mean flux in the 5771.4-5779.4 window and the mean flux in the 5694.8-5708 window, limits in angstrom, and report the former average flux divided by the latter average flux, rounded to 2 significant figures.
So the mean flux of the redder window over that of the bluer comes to 0.98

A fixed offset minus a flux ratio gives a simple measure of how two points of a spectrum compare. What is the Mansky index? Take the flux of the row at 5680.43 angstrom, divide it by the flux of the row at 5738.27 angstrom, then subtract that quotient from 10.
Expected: 8.88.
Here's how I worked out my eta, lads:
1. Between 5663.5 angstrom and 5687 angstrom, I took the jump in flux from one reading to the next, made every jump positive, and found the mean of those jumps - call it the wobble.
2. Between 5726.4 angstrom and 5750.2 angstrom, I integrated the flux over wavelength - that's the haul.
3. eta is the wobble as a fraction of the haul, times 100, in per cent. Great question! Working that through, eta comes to 0.344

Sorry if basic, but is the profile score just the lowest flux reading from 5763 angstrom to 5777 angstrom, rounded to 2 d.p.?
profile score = 18.75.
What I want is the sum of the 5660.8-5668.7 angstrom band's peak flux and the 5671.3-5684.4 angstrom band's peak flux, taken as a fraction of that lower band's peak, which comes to 1.95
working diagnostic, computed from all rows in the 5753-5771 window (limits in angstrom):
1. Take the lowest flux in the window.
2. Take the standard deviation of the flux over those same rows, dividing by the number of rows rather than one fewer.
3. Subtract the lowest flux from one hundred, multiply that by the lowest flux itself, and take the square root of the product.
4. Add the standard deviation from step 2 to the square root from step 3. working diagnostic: 40.4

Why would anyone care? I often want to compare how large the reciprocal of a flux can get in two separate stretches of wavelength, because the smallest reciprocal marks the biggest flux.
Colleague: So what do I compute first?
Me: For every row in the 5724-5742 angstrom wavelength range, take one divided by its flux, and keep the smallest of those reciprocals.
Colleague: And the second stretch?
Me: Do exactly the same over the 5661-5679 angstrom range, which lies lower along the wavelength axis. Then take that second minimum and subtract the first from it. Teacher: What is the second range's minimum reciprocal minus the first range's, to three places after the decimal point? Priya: -0.006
